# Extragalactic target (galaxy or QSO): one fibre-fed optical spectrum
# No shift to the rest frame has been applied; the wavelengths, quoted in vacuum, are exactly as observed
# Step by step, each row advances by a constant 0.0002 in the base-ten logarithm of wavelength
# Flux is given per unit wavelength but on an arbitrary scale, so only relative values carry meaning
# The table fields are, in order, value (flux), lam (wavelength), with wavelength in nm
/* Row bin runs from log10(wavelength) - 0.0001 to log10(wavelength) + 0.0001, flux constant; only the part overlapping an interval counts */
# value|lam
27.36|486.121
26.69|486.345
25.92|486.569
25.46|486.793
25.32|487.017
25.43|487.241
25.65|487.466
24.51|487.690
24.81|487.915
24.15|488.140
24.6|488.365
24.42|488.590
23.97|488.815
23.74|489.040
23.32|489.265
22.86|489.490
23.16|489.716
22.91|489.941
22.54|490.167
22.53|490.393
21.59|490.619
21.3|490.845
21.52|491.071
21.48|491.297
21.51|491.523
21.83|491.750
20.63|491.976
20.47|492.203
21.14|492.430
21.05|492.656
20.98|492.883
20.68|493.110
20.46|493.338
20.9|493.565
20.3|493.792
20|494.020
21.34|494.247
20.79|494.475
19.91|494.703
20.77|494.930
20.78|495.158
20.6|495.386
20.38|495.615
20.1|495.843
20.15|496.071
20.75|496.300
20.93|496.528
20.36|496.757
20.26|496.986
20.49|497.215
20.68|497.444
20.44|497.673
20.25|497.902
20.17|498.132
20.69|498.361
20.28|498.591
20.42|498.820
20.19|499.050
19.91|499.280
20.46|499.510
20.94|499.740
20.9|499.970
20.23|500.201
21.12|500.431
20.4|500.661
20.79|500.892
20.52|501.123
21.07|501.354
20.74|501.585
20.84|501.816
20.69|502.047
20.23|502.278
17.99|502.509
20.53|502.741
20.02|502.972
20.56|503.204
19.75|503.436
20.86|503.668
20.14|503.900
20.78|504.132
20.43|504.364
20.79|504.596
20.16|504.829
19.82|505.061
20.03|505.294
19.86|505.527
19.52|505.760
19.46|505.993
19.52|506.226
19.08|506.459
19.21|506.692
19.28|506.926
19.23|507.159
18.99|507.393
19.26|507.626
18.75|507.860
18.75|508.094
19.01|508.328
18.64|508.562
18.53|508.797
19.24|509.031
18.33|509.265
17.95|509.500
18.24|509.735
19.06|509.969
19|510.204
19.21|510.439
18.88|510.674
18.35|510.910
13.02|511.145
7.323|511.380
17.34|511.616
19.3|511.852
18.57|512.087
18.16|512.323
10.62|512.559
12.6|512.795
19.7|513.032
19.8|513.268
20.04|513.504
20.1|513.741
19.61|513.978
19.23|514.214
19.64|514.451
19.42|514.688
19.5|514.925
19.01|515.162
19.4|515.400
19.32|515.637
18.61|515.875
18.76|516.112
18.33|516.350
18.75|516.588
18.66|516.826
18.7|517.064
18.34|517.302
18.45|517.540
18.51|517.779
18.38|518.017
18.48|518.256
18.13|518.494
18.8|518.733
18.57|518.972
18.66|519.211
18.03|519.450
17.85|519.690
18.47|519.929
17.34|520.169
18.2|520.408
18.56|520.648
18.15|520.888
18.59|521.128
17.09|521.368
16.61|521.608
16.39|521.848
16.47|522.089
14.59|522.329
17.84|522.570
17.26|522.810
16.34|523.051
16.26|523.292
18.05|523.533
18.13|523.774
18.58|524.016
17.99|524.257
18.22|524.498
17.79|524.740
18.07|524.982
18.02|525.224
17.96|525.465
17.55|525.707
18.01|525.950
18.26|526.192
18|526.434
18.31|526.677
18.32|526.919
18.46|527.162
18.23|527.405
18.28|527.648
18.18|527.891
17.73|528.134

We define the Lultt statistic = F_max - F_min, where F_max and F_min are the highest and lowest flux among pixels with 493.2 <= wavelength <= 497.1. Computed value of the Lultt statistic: 1.4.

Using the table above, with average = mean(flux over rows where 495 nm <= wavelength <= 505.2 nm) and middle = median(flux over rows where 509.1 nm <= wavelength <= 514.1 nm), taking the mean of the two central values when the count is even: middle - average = -1.9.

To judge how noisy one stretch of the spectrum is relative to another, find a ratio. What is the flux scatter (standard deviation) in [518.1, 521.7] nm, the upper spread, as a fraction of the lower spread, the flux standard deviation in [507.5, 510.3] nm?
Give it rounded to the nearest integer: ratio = 2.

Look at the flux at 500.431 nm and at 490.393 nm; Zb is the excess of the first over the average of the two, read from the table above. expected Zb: -0.7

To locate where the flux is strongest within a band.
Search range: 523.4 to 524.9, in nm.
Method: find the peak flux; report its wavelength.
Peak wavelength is 524.016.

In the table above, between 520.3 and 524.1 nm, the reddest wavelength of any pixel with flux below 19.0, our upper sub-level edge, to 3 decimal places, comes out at 524.016 nm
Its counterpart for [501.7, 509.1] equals 508.797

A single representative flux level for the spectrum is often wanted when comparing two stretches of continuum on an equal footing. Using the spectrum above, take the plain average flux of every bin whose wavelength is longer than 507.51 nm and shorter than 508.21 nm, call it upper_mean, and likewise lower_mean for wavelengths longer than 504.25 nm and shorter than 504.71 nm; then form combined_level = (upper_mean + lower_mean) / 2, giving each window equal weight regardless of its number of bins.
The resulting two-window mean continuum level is 19.8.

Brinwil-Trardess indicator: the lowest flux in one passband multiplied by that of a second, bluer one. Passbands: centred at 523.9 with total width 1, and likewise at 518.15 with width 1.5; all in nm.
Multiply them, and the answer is 326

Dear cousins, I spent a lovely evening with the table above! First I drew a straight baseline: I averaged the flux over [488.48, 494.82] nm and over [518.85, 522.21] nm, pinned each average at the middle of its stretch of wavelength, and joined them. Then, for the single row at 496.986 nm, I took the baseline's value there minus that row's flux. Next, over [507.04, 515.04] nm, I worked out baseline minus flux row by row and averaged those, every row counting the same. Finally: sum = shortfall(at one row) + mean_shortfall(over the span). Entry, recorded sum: 1.7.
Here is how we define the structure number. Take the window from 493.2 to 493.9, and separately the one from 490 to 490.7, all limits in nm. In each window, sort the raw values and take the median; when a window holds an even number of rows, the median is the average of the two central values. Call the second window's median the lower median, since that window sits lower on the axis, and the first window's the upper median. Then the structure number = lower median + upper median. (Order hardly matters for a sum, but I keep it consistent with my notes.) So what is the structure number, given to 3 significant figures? 43.0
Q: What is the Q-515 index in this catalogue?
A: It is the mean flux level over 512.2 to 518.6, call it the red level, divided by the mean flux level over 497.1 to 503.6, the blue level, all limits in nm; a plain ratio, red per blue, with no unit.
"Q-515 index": 0.904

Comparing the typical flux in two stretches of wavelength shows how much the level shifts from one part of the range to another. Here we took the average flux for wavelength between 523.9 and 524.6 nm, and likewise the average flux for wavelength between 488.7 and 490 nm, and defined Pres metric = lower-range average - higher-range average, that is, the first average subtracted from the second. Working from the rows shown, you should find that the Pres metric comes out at 5.1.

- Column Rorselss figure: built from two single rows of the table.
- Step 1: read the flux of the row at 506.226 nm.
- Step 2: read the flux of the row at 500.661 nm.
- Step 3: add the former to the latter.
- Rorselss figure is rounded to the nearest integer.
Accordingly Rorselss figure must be 40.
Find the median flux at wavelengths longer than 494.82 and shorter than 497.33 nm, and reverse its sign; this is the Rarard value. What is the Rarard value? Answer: -20.5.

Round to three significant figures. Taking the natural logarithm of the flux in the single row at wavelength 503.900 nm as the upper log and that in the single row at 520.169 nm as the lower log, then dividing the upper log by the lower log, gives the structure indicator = 1.05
